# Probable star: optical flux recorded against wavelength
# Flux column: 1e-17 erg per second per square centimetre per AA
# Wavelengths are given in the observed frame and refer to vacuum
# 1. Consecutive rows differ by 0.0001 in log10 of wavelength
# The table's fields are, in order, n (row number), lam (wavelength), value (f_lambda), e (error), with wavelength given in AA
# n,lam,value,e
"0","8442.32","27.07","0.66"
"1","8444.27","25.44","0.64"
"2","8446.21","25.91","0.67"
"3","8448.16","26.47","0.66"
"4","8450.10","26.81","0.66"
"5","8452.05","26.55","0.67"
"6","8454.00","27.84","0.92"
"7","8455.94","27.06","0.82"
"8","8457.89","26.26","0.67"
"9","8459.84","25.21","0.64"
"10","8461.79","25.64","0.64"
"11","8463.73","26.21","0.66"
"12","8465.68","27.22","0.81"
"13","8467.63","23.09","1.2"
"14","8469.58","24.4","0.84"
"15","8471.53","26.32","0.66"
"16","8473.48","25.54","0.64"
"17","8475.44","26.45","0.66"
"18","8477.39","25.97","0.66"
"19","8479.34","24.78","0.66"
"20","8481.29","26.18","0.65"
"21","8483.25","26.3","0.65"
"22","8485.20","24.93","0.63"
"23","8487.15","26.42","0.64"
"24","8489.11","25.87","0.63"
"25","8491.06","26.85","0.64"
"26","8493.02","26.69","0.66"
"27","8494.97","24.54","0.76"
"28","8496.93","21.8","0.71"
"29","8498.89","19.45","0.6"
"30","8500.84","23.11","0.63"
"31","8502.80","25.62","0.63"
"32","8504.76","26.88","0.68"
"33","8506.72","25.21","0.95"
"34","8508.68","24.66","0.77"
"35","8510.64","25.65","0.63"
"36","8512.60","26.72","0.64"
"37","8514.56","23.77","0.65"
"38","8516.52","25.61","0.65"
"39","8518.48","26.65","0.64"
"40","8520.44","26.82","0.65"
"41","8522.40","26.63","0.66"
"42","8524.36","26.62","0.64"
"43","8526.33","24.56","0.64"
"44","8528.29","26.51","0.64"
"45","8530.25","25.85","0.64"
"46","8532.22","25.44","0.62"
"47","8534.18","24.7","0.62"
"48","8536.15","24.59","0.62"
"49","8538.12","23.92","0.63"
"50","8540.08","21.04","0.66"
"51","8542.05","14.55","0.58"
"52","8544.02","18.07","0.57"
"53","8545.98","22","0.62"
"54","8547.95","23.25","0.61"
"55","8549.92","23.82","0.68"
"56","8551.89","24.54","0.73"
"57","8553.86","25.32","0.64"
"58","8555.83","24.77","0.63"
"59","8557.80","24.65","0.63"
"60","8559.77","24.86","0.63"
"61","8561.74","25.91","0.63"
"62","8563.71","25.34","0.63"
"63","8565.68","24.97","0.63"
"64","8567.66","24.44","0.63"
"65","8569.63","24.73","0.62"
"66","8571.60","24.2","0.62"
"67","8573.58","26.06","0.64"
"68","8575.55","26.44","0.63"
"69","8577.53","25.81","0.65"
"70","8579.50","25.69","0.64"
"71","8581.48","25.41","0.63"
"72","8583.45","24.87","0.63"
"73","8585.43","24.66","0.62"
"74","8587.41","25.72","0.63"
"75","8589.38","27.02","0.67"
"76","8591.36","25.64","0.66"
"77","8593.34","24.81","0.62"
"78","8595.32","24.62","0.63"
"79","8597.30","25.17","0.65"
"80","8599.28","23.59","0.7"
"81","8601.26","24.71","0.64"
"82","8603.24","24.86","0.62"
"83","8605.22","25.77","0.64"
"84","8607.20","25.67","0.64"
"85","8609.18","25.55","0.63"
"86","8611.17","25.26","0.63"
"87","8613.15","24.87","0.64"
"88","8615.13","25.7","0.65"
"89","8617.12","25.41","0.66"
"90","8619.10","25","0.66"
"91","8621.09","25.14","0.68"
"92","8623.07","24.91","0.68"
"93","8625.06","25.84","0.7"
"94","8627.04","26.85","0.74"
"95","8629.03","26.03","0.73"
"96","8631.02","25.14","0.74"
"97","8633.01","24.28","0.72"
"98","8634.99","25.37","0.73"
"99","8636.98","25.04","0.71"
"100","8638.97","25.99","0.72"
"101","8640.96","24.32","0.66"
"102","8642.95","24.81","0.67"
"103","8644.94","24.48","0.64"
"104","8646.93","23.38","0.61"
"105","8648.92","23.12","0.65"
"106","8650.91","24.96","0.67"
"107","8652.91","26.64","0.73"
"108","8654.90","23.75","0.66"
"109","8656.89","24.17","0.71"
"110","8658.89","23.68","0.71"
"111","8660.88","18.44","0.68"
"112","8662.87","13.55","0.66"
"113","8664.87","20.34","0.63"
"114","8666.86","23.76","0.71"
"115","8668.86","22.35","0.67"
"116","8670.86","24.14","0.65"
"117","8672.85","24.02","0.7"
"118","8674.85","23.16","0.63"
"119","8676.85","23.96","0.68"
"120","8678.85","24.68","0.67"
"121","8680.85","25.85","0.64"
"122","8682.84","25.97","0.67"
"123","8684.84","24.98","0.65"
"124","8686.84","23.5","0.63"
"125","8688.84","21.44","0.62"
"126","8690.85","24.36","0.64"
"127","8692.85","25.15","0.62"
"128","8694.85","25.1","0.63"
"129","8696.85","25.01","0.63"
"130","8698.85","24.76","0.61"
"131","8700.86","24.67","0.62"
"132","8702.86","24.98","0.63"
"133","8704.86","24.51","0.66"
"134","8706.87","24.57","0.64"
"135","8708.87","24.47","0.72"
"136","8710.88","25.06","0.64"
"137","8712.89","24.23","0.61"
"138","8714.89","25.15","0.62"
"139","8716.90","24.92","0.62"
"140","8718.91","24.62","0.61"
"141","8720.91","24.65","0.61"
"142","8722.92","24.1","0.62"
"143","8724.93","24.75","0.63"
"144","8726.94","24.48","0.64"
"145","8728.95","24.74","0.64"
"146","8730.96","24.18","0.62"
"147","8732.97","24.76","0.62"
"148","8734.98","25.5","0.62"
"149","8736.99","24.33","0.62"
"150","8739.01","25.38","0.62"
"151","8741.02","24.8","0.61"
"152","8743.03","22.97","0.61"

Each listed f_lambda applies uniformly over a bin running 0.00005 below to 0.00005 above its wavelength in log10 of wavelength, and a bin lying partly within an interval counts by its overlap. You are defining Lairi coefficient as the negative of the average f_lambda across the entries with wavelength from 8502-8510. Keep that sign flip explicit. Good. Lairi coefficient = -25.6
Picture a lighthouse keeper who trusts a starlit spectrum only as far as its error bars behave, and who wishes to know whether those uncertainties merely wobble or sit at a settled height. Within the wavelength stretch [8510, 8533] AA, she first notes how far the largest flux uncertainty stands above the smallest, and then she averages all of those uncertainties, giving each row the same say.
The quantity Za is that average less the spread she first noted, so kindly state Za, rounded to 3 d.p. 0.602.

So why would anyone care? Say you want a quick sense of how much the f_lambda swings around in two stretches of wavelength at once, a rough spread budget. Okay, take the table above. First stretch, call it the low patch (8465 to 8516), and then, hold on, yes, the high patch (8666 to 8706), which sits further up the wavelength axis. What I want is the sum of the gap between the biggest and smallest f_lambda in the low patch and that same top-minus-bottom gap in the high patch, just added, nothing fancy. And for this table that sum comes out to 12.3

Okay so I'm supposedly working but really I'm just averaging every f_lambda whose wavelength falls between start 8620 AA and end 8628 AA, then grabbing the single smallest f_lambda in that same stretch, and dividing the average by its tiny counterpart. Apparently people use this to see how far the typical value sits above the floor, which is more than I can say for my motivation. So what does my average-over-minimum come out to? 1.03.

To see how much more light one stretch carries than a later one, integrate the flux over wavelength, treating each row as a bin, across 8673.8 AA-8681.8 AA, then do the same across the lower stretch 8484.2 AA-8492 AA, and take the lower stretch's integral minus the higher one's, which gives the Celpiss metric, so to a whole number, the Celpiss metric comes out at 8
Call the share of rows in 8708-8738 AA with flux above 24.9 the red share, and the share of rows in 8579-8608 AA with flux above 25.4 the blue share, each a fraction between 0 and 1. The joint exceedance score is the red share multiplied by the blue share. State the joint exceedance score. 0.12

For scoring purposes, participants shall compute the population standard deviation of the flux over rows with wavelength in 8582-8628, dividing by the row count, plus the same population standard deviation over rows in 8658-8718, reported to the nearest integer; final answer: 3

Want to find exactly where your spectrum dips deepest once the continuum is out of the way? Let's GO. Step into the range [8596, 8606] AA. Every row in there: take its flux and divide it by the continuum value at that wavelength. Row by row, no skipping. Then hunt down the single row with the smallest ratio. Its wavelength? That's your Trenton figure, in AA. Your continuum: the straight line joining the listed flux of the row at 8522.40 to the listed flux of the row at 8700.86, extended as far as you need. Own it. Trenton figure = 8599.28 AA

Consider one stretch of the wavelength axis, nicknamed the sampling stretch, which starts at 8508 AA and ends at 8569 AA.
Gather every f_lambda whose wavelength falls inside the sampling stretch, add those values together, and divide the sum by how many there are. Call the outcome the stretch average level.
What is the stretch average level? 24.4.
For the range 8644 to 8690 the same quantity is 23.2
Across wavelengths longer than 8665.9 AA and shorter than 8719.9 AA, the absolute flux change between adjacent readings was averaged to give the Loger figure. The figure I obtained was 0.75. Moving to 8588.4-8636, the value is 0.66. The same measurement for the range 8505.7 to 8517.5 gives 1.48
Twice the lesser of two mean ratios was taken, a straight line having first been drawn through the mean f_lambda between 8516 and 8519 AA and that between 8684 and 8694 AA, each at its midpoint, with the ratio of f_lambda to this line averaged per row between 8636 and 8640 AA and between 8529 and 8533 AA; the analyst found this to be 1.98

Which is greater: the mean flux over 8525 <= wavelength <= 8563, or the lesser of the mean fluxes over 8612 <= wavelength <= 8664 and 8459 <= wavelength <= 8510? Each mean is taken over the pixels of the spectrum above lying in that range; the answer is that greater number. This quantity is 24.3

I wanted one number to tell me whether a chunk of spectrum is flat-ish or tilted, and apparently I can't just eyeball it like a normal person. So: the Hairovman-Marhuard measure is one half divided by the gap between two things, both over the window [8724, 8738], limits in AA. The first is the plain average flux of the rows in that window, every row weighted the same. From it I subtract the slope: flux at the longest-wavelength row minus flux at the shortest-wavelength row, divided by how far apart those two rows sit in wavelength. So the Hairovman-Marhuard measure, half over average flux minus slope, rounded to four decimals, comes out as 0.0202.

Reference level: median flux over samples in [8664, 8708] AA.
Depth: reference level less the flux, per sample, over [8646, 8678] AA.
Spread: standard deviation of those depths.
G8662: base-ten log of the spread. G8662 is 0.5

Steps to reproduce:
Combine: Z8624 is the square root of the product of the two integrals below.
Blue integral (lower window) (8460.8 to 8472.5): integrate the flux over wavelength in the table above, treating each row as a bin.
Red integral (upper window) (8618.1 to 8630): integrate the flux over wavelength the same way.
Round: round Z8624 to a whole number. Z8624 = 302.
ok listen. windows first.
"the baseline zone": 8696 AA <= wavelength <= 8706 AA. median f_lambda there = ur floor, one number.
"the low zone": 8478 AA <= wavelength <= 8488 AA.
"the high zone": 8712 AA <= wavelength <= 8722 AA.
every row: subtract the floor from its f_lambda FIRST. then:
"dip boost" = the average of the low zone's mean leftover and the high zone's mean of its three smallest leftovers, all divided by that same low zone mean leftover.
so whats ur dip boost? 0.4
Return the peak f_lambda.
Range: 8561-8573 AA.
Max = 25.91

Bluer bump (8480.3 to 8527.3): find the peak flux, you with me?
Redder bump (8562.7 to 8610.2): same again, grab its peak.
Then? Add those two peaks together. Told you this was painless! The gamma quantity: 53.9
